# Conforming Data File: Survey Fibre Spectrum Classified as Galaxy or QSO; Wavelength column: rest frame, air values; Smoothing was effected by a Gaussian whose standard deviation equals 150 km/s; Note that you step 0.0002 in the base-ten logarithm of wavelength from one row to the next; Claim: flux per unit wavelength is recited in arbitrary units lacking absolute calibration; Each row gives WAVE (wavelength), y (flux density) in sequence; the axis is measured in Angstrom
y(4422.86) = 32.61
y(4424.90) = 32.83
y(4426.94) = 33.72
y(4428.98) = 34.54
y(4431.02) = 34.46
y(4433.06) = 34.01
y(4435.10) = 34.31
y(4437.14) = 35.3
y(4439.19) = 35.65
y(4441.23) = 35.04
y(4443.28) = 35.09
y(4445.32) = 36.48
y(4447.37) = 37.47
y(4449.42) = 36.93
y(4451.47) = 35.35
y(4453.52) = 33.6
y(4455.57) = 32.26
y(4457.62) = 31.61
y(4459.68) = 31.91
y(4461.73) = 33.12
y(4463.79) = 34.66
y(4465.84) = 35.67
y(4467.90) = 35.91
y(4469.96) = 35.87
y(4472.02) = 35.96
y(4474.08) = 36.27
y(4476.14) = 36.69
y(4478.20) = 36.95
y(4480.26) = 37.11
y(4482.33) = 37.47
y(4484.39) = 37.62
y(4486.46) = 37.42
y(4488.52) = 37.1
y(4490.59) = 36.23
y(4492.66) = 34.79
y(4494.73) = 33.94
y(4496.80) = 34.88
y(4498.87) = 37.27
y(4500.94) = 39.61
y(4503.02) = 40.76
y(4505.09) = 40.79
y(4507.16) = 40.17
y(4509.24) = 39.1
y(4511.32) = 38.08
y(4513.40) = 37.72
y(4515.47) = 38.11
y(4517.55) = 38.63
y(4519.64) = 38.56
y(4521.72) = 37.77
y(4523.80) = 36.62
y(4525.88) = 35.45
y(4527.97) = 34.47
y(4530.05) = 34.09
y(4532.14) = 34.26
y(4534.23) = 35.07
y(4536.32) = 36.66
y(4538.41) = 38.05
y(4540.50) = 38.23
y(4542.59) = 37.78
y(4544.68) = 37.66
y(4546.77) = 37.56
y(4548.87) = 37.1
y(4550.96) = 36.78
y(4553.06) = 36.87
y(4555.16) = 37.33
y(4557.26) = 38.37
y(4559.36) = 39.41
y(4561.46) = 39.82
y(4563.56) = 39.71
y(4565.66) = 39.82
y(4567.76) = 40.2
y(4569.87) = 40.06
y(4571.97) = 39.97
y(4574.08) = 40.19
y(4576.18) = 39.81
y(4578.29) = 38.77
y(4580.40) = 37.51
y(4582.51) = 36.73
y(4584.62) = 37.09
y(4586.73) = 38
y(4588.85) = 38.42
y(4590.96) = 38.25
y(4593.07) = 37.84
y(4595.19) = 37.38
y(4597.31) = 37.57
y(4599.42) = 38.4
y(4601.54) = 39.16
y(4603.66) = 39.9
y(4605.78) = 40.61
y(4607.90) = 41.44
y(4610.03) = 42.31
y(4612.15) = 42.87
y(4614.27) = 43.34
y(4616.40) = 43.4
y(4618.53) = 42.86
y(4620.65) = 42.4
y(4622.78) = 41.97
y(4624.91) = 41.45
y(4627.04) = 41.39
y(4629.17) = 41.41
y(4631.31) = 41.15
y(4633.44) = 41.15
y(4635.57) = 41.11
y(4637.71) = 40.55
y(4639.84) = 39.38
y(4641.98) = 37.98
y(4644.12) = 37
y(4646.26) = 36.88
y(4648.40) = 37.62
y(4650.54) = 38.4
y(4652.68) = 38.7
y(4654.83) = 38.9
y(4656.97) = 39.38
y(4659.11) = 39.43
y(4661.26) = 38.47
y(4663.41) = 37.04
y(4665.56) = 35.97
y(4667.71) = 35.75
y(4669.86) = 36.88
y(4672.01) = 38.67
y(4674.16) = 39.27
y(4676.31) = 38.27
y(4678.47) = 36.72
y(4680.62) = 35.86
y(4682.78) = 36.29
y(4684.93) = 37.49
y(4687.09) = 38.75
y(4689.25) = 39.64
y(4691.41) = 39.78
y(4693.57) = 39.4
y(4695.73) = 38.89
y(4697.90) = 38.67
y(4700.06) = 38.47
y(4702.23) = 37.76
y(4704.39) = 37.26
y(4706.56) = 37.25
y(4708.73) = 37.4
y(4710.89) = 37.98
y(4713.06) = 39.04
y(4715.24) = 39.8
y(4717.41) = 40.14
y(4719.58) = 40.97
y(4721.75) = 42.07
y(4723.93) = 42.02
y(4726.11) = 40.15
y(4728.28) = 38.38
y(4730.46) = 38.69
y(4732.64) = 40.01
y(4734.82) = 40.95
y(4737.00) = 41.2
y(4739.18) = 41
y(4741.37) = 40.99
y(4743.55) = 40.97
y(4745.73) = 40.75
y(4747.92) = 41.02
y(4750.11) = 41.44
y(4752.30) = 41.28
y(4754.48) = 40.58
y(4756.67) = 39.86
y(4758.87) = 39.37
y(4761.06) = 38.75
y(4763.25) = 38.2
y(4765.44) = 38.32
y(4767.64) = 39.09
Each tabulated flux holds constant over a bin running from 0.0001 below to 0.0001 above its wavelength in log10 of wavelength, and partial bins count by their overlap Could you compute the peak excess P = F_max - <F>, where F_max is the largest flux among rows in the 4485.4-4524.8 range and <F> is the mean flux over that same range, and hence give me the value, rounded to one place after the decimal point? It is 3.0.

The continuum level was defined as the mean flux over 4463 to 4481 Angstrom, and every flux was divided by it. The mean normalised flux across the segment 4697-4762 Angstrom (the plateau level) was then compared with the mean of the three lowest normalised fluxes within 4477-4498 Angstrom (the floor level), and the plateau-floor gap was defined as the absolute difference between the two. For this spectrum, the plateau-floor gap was 0.146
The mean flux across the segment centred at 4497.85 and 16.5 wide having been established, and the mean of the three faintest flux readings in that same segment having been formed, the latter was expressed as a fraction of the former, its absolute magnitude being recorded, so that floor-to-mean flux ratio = 0.926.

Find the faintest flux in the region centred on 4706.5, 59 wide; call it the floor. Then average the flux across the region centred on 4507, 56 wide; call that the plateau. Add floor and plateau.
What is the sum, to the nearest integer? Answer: 73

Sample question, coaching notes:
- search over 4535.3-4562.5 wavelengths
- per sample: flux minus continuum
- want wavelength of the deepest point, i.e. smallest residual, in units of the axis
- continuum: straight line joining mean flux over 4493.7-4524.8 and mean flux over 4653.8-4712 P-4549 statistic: 4536.32 Angstrom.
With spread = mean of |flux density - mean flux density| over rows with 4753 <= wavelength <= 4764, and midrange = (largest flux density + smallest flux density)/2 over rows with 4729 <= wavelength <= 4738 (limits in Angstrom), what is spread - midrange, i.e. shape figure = -39.2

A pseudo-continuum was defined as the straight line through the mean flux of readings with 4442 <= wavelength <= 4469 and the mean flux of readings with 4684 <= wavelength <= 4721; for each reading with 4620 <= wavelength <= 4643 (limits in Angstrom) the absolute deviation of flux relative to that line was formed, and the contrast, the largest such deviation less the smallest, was 4.8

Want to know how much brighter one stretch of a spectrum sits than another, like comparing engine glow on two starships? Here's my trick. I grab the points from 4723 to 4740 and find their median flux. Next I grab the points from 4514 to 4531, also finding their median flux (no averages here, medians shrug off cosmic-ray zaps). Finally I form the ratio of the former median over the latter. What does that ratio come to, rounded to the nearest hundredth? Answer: 1.09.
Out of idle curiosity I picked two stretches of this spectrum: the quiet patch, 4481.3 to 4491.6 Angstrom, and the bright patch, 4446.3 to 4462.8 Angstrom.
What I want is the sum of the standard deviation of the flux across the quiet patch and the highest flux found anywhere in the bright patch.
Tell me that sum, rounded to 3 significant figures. 38.0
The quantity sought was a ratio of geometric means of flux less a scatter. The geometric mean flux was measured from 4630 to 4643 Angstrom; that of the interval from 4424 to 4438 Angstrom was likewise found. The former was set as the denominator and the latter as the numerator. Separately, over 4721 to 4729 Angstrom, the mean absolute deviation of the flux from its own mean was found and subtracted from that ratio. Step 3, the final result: -0.54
